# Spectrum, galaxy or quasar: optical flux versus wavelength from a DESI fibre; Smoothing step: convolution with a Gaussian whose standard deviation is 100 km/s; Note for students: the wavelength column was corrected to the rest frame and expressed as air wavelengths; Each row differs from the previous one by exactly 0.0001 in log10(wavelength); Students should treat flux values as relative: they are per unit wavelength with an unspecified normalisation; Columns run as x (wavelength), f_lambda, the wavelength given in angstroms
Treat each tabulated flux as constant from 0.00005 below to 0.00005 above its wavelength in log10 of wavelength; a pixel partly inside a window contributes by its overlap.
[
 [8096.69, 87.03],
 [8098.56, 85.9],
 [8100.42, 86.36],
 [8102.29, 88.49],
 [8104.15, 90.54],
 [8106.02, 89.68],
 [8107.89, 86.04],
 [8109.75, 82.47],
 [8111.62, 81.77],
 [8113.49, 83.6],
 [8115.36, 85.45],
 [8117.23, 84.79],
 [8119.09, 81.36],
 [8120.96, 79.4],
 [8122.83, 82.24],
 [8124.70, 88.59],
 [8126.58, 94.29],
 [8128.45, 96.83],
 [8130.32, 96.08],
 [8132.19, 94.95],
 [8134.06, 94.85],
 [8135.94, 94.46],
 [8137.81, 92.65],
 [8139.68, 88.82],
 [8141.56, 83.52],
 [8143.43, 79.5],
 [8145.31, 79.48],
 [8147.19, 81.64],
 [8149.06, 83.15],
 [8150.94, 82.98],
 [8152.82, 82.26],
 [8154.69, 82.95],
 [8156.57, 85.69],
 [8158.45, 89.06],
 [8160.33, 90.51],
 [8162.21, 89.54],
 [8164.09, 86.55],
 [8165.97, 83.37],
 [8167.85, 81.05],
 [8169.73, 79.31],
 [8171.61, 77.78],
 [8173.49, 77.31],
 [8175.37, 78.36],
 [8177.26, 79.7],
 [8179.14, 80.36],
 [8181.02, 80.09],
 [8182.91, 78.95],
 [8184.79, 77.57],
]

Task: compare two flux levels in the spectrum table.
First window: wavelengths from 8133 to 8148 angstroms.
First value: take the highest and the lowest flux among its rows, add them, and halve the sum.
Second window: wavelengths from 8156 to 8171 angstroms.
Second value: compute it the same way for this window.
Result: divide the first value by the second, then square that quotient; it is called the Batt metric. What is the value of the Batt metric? 1.05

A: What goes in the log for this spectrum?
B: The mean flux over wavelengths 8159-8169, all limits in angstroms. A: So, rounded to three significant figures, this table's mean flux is 86.2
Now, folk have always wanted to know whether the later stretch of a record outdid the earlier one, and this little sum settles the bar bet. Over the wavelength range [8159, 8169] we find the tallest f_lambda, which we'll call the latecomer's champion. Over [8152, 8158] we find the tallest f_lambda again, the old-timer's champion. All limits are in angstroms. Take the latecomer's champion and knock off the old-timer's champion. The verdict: 4.8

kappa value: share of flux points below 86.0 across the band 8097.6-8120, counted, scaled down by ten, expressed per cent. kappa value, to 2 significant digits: 70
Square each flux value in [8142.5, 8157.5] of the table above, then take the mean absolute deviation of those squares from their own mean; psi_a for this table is 246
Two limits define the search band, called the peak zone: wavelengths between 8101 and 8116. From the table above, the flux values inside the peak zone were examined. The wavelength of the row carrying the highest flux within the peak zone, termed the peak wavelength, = 8104.15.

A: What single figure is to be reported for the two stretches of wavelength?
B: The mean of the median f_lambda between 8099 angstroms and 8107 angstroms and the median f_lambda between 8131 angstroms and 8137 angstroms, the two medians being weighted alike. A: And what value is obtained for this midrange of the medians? 92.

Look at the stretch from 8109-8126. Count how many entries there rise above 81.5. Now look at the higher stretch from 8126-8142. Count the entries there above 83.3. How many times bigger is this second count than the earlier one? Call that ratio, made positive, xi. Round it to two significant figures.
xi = 1.3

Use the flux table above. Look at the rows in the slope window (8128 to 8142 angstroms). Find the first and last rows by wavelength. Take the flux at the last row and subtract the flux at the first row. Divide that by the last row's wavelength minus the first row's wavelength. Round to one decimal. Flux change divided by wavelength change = -1.0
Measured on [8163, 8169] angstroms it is -1.5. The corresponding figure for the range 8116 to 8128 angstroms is 1.0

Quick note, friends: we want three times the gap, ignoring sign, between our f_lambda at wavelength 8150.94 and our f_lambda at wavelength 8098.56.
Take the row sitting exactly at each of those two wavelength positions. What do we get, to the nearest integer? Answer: 9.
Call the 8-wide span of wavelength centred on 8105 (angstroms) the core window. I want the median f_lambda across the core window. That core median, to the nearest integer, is 89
